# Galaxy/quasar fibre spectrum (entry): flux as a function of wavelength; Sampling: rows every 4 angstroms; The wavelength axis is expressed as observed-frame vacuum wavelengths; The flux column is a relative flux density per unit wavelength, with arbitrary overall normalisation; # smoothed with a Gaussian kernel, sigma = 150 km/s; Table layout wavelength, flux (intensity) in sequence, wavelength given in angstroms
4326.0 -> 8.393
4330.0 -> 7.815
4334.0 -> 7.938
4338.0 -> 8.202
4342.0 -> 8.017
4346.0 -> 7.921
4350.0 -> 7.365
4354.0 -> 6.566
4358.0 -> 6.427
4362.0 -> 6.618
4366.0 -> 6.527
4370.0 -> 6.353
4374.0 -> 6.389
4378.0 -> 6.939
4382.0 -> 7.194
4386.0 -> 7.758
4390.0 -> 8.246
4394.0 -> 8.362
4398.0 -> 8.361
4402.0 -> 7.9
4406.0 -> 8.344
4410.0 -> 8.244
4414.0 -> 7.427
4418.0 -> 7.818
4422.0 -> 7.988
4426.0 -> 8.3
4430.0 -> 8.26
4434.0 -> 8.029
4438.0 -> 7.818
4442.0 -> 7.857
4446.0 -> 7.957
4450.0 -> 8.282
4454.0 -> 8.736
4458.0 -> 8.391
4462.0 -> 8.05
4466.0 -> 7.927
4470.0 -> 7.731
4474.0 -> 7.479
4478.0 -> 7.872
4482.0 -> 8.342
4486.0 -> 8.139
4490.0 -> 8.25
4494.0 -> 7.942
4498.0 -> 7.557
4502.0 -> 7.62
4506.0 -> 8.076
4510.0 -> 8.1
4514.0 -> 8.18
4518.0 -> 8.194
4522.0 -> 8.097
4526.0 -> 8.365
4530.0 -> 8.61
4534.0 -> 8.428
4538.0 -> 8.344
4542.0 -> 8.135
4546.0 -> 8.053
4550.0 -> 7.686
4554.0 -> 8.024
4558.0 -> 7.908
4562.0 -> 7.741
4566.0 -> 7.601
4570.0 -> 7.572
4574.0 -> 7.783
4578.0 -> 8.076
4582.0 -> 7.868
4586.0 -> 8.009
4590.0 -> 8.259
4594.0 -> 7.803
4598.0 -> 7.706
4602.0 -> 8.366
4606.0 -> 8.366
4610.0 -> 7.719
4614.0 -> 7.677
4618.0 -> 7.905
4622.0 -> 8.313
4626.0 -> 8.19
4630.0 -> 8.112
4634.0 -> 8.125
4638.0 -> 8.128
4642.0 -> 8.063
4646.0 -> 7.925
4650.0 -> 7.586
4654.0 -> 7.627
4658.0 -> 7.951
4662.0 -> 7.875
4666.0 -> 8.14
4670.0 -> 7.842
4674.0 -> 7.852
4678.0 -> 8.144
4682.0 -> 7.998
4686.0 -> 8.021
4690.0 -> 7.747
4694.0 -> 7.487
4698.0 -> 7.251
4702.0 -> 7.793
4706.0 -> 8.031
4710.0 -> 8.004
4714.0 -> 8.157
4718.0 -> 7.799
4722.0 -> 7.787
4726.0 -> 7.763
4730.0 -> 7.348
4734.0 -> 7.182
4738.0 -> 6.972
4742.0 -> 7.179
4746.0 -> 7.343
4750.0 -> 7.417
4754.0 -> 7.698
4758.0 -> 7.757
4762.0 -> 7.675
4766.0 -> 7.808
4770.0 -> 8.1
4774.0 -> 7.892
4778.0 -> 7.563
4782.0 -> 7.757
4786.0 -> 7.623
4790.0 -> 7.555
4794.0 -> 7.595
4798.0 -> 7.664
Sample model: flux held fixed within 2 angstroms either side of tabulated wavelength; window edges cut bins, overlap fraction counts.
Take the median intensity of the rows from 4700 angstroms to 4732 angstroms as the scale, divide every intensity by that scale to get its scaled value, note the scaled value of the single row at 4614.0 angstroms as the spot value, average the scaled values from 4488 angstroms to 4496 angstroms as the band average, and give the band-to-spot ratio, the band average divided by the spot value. 1.05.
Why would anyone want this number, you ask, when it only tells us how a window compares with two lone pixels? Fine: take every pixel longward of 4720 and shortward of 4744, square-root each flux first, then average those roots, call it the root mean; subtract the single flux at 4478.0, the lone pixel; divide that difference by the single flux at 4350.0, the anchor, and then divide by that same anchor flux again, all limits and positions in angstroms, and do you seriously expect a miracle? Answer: -0.095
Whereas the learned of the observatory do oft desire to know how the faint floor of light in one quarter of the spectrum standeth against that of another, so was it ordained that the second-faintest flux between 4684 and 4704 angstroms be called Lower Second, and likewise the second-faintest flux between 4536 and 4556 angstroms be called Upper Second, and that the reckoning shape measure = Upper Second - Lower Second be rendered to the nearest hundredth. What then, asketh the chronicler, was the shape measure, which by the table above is 0.54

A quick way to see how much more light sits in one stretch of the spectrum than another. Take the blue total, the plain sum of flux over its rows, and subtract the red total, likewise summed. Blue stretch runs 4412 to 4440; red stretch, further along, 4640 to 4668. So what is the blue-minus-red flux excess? 0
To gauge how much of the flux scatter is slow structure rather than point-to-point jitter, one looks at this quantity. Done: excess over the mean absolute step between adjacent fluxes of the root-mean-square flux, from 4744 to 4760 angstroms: 7.4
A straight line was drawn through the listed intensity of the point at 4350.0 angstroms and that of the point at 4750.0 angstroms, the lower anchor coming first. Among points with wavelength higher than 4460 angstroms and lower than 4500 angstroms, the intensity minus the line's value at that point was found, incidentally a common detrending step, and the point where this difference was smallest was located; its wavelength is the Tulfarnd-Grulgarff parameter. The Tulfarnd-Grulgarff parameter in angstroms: 4474.0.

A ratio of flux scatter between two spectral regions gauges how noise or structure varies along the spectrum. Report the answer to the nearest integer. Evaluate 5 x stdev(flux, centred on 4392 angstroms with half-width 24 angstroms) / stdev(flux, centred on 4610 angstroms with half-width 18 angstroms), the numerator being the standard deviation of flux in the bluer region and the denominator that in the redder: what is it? 13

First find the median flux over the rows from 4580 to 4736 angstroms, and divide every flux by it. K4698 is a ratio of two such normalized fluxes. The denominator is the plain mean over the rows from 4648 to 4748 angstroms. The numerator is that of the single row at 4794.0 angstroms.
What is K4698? 0.98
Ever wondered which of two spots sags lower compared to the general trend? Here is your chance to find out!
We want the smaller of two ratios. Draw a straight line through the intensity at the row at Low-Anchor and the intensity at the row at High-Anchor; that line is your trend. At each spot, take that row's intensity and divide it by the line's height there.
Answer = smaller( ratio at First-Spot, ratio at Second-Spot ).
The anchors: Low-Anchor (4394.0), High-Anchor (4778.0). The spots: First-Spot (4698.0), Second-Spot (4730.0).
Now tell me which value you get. 0.94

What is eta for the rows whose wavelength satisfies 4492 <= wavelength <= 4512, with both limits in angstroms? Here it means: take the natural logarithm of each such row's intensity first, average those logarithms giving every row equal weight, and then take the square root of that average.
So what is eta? 1.44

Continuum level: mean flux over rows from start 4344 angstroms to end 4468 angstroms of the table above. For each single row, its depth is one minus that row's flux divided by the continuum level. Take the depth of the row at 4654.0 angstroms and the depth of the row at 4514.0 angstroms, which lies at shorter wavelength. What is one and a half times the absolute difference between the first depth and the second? 0.11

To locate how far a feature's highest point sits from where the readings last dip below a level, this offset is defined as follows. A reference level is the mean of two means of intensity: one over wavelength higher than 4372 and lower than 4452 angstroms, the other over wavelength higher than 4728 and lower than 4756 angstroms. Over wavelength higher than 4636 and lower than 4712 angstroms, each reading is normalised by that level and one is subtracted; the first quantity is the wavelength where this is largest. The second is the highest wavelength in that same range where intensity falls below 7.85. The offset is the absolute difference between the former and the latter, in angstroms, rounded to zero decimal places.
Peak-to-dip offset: 24 angstroms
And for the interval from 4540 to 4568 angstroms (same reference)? 24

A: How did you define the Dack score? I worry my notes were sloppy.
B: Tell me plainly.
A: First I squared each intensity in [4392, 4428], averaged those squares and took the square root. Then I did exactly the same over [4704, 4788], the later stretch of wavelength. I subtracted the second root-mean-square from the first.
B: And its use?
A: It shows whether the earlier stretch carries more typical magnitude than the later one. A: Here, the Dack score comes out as 0.42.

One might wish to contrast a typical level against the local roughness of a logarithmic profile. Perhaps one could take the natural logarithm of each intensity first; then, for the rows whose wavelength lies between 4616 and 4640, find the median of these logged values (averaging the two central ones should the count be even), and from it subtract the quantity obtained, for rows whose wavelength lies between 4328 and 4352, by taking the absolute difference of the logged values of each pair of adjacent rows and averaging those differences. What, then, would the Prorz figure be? 2.06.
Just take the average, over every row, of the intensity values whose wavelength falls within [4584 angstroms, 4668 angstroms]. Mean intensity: 8.0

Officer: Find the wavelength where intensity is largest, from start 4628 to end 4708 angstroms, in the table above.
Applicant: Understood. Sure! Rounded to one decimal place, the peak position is 4678.0 angstroms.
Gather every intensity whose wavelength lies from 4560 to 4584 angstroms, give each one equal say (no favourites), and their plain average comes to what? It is 7.77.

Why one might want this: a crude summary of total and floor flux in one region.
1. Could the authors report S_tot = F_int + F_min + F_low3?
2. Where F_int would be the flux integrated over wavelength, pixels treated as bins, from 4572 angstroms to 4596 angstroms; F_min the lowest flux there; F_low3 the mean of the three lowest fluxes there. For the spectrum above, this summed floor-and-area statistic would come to 207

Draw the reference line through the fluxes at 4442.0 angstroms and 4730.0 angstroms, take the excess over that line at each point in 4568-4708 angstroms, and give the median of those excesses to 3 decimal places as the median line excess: 0.407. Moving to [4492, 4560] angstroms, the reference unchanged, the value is 0.380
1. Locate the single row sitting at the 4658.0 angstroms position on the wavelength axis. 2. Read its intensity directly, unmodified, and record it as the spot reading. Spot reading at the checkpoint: 7.951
